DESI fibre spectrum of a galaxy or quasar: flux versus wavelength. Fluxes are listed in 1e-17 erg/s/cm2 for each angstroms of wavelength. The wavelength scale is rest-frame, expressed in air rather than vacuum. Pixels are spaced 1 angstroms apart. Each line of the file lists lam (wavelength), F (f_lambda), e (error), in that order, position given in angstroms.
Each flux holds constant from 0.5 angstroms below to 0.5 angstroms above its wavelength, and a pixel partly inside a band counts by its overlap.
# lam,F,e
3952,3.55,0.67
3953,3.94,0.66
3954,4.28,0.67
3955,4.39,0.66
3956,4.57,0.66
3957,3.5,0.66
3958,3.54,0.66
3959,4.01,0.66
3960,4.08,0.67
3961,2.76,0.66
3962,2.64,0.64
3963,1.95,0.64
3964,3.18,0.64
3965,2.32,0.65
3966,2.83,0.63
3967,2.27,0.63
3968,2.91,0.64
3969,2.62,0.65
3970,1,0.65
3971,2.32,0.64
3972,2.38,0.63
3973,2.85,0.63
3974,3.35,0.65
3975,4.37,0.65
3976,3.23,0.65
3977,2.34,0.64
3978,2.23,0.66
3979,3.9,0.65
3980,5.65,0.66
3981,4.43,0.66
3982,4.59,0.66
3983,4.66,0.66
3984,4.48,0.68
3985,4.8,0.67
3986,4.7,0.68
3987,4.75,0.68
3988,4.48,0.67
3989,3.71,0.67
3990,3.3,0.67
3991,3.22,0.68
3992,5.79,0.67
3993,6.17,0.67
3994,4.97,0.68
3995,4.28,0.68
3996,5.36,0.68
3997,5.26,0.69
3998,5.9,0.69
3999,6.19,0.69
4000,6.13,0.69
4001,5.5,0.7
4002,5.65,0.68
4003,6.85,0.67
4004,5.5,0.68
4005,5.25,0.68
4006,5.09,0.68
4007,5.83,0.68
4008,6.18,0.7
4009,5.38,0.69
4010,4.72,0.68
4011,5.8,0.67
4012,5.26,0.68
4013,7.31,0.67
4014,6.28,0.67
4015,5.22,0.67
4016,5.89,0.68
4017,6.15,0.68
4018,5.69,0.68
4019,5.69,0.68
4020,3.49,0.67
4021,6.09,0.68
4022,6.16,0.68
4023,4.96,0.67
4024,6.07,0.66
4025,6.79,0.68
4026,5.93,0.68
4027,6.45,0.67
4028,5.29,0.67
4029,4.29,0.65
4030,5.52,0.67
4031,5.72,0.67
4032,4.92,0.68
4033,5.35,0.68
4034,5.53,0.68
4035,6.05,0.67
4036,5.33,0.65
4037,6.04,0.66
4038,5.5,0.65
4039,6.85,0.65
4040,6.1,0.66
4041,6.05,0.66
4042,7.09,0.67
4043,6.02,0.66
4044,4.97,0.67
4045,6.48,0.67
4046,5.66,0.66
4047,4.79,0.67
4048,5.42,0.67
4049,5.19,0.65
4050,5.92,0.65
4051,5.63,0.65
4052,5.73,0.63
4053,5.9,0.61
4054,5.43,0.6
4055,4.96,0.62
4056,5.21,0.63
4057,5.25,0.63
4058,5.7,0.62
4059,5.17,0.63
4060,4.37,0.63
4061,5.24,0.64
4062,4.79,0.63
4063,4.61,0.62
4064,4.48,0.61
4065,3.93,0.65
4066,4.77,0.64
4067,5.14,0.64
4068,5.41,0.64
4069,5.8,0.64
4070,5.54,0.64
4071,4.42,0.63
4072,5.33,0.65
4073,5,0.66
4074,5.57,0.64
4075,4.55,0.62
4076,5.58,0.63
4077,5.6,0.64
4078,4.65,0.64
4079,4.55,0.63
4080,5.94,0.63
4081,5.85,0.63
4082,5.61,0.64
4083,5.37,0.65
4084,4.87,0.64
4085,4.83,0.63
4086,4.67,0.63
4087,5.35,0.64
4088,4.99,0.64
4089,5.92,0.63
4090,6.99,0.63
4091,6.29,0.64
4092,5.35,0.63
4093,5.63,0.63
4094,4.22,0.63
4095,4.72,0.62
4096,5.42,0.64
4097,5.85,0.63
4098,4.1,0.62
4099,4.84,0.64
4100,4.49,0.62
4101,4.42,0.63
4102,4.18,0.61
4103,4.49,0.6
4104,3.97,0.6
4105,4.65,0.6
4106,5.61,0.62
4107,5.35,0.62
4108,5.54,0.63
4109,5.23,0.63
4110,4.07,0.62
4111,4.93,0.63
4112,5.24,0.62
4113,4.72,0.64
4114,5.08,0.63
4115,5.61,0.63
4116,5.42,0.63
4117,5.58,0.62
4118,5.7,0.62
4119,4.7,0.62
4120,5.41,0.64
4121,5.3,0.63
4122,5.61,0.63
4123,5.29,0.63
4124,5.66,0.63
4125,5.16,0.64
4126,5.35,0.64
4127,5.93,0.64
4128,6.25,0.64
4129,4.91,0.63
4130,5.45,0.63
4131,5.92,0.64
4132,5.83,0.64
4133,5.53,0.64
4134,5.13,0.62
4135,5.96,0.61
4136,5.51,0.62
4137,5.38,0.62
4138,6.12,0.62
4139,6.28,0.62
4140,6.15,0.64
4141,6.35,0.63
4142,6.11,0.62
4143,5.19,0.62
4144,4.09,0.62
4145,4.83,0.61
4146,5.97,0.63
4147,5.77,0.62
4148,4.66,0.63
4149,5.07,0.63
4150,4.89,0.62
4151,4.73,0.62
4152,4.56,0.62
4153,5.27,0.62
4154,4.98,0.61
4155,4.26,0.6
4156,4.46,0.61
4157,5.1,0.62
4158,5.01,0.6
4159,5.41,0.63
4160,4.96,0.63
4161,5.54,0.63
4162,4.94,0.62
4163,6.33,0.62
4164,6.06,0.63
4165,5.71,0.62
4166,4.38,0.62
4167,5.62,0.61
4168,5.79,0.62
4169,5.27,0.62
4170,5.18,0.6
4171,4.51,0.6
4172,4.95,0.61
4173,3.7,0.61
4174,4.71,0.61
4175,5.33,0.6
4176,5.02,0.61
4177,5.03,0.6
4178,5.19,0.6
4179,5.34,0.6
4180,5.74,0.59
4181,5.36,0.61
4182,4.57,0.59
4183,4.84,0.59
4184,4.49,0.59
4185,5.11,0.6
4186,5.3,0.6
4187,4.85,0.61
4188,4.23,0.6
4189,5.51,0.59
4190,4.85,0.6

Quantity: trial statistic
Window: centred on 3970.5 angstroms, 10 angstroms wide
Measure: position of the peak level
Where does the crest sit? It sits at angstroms 3975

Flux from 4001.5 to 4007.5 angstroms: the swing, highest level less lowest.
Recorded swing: 1.8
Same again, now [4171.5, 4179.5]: 1.6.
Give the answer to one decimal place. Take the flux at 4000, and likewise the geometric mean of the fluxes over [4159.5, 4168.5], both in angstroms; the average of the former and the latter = 5.8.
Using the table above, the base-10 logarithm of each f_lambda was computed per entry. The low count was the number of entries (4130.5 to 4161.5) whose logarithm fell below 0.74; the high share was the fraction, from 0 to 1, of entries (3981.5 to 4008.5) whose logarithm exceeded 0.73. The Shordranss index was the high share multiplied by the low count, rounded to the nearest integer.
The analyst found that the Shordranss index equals 7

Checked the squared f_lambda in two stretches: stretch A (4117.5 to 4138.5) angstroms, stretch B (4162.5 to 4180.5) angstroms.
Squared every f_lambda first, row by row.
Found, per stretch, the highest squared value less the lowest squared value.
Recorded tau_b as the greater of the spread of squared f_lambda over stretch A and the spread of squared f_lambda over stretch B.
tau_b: 26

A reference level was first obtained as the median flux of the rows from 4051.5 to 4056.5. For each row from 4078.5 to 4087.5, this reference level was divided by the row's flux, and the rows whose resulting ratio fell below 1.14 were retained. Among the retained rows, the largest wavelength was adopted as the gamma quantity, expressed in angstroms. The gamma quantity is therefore 4087 angstroms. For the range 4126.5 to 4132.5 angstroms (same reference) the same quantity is 4132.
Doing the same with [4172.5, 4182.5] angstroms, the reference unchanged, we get 4181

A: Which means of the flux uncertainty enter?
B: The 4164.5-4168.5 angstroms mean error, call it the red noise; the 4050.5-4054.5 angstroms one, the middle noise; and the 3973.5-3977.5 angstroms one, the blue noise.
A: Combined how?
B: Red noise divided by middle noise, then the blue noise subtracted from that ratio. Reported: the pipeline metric 0.34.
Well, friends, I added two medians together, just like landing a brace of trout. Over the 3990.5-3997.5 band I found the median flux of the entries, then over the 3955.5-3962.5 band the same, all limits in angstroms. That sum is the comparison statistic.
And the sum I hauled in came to 8.8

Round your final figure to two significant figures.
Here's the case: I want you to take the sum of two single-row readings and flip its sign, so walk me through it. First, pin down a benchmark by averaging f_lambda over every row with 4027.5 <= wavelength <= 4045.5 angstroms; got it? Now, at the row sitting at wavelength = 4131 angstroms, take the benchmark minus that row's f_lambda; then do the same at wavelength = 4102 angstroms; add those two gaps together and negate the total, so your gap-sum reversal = -1.4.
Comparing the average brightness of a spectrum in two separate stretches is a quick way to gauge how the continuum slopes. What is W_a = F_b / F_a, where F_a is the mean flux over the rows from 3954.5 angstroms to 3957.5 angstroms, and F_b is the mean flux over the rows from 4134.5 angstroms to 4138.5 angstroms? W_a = 1.4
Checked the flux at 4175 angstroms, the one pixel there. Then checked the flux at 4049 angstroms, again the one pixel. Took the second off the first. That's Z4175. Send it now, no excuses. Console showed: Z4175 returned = 0.1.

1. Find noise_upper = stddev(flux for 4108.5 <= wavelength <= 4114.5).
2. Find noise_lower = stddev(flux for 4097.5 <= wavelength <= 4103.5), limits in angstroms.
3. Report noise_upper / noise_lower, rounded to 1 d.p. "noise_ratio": 1.7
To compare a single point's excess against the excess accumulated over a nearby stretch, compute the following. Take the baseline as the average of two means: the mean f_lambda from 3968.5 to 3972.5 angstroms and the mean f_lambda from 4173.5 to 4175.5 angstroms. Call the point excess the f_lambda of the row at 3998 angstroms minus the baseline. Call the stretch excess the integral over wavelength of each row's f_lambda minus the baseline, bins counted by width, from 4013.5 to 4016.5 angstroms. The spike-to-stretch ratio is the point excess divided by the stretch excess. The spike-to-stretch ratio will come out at 0.35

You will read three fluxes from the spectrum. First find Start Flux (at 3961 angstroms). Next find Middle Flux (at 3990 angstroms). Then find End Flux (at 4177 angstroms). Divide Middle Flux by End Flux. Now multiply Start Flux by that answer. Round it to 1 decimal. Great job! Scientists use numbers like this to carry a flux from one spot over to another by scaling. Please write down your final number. 1.8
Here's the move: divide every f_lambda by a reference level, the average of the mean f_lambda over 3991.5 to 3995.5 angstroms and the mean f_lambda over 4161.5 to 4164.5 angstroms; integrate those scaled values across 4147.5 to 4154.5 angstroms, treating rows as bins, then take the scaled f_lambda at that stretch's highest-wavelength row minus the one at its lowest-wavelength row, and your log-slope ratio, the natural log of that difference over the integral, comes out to -4.7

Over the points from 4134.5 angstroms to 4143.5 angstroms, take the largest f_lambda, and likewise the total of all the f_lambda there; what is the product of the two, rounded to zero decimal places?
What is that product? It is 337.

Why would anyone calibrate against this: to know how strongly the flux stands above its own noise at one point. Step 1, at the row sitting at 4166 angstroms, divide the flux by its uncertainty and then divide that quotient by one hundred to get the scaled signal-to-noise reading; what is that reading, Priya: 0.071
